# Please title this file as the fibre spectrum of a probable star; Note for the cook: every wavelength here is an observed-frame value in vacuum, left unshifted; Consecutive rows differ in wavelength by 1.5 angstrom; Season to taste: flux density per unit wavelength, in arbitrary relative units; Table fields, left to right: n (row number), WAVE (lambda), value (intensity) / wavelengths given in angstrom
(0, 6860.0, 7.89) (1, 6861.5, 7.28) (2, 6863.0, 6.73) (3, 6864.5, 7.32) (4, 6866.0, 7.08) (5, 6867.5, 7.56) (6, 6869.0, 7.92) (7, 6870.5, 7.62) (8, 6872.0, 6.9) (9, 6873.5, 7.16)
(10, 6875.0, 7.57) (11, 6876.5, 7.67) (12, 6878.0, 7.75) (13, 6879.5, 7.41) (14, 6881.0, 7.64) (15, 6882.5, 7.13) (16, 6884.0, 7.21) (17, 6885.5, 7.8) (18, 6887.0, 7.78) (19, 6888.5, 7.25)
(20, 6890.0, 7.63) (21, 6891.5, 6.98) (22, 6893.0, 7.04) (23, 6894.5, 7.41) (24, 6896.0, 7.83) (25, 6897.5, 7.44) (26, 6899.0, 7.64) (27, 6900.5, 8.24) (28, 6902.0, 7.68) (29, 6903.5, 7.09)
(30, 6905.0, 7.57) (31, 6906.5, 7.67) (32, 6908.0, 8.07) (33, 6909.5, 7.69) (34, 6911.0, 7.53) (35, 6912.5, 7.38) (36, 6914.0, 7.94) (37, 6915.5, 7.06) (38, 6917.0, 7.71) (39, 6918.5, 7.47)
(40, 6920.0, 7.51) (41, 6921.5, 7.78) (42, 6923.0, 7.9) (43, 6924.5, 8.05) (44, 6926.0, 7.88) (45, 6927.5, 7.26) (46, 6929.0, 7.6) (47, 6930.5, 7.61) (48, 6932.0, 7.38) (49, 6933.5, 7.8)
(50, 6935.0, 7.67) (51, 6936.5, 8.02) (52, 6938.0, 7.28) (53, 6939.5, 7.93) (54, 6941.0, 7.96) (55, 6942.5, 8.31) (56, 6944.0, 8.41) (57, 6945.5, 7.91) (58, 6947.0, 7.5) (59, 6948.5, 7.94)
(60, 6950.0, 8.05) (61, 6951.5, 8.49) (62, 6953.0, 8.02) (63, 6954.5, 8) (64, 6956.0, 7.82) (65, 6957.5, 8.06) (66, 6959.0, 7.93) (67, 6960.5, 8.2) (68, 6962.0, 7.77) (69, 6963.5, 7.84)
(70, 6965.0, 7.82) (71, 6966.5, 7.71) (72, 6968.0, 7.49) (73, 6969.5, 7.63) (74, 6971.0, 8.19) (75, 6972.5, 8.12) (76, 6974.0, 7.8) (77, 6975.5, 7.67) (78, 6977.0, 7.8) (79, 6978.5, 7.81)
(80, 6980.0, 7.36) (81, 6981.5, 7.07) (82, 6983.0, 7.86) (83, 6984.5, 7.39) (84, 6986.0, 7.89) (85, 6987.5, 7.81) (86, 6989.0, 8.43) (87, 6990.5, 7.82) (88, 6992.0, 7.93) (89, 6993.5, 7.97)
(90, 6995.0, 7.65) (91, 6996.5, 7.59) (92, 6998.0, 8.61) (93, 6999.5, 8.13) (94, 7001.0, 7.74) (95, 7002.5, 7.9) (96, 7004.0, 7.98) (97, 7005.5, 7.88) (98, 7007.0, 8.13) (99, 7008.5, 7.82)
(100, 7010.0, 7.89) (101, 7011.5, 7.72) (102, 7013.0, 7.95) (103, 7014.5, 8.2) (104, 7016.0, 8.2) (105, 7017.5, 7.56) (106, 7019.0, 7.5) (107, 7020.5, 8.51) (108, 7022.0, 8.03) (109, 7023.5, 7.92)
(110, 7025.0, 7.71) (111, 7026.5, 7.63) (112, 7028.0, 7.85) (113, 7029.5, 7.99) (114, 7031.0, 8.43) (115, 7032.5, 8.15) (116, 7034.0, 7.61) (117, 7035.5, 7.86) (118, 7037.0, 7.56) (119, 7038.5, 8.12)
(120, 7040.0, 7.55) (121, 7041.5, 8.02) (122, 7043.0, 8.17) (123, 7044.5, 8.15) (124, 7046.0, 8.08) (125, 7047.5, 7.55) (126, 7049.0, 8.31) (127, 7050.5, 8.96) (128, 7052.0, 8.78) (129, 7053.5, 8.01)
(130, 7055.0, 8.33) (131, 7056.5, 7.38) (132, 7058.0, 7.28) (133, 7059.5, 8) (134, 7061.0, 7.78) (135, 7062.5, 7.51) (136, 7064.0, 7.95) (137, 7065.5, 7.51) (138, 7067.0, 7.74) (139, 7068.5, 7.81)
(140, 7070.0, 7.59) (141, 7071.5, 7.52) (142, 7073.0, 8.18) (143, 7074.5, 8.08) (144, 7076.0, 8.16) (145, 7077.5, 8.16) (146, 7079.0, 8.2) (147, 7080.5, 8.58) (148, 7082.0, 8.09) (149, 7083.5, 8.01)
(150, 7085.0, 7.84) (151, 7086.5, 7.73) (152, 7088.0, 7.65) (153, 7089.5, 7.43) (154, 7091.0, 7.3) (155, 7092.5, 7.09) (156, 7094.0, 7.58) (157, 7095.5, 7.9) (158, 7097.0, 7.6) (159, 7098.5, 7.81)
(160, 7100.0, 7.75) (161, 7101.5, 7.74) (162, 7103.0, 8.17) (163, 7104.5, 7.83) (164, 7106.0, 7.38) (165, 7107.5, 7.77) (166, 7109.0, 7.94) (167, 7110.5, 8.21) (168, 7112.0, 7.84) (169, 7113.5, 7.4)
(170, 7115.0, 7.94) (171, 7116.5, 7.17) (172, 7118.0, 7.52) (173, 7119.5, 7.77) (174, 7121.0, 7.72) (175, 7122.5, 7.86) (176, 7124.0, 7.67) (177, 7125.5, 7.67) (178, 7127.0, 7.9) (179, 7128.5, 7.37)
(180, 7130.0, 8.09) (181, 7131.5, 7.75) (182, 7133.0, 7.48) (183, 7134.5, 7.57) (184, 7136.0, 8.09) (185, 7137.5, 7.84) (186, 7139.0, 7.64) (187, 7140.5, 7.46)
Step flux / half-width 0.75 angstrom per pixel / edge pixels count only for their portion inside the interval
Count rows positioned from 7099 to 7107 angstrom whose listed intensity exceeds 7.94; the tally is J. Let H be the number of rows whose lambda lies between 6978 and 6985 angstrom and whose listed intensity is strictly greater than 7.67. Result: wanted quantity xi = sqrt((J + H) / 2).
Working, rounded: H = 2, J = 1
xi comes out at 1.22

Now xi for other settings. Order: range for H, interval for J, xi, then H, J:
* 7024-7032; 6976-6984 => 1.41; 4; 0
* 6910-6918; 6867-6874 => 1.00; 2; 0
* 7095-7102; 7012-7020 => 1.87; 4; 3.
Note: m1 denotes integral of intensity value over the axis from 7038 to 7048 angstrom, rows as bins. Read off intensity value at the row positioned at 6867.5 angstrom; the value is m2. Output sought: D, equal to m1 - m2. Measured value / 72.0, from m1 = 79.5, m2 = 7.56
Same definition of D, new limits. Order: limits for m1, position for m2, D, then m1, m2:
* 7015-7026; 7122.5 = 79.2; 87.1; 7.86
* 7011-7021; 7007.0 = 71.3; 79.4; 8.13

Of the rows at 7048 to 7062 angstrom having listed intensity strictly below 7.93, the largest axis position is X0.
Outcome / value 7061.0 angstrom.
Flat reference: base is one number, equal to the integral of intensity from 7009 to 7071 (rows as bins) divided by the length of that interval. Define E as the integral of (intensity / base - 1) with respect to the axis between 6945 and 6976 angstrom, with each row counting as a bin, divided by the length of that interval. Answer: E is -0.002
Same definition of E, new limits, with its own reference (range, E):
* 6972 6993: -0.019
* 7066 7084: 0.010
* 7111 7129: -0.032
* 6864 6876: -0.066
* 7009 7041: -0.002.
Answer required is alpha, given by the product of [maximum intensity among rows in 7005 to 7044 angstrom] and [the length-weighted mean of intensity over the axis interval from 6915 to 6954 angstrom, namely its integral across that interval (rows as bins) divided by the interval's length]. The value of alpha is 66.3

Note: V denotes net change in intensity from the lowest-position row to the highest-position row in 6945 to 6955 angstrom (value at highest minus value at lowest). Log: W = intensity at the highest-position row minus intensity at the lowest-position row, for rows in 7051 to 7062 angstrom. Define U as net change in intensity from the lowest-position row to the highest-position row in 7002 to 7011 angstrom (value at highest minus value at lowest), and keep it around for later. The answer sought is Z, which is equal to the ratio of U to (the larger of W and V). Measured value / -0.1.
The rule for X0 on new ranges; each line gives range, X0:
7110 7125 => 7124.0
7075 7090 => 7089.5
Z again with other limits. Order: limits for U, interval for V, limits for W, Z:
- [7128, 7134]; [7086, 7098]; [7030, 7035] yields -0.8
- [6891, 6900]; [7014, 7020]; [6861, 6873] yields -1.7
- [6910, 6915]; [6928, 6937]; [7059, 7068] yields 1.0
